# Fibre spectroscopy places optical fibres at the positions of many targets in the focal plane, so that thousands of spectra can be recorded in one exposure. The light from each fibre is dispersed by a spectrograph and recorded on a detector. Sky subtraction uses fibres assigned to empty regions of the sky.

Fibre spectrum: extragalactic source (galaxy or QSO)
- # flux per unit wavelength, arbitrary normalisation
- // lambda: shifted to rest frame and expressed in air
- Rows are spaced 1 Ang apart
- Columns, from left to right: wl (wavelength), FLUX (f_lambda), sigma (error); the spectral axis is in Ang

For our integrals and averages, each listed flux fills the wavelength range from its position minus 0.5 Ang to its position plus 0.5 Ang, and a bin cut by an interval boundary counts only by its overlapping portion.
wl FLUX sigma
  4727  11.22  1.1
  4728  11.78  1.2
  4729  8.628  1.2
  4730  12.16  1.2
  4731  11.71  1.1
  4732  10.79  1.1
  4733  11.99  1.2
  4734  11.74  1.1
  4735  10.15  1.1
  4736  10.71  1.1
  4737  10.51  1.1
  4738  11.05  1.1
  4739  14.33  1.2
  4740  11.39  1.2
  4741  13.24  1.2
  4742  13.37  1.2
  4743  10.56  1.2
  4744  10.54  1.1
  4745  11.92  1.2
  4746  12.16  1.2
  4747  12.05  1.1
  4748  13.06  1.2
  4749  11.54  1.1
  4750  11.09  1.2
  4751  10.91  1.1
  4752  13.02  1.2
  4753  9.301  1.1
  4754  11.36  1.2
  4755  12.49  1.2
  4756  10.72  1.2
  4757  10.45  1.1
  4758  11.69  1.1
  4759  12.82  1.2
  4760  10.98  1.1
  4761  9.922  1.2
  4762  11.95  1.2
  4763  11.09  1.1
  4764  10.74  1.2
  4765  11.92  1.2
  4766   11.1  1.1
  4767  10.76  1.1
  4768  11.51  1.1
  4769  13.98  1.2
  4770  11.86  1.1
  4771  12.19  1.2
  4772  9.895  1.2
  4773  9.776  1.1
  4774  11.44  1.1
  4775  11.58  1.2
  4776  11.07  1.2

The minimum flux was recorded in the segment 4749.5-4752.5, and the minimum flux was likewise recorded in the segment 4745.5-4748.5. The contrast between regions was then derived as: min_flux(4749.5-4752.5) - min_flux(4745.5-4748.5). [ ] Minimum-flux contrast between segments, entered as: -1.1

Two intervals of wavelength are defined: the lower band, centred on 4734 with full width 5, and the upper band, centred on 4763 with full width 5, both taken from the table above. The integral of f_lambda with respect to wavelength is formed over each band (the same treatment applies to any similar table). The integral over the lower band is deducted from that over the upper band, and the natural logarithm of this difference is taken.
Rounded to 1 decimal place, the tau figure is -1.4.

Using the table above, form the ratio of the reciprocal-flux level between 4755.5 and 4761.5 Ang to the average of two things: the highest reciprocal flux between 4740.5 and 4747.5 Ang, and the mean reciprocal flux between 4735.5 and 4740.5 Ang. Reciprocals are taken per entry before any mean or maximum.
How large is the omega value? 1.00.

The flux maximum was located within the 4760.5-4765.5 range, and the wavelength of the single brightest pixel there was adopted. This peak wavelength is 4762 Ang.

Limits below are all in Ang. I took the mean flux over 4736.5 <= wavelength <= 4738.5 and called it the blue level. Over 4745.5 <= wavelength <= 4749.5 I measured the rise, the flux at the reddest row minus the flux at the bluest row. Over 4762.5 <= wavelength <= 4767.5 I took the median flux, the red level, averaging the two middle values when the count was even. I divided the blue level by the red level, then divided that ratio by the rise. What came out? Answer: -1.6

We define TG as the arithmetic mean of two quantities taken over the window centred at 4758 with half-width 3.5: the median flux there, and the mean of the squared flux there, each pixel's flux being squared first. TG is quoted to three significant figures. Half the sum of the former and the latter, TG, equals 69.8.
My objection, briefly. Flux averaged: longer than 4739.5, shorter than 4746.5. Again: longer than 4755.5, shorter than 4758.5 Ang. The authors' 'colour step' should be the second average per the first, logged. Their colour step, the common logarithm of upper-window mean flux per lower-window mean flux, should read -0.035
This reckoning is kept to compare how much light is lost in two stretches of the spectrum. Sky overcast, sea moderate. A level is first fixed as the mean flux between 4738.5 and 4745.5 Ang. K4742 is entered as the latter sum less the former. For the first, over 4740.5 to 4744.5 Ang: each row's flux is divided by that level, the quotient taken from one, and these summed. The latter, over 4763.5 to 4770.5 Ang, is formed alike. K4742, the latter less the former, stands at 0.20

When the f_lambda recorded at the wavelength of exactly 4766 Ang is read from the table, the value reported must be 11.1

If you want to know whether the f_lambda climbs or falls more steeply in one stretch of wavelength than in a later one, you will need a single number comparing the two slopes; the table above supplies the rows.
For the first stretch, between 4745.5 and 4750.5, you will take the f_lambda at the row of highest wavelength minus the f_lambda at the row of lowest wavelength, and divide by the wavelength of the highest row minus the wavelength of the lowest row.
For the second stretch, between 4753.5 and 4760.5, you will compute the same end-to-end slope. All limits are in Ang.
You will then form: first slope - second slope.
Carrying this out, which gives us -0.20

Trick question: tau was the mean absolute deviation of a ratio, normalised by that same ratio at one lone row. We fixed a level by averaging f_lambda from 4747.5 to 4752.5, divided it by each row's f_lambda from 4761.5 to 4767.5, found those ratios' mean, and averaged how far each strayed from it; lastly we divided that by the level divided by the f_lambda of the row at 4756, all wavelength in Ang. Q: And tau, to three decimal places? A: 0.037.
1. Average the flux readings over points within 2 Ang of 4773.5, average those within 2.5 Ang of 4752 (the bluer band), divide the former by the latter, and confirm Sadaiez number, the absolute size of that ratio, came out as 0.96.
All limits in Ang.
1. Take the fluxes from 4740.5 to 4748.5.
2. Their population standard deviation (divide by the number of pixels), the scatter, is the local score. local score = 1.04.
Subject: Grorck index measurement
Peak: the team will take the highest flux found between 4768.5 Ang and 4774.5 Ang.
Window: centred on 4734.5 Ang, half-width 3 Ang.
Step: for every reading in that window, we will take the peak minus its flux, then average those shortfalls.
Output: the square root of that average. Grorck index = 1.73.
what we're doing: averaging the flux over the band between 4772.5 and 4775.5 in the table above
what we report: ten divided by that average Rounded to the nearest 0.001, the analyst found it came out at 0.915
